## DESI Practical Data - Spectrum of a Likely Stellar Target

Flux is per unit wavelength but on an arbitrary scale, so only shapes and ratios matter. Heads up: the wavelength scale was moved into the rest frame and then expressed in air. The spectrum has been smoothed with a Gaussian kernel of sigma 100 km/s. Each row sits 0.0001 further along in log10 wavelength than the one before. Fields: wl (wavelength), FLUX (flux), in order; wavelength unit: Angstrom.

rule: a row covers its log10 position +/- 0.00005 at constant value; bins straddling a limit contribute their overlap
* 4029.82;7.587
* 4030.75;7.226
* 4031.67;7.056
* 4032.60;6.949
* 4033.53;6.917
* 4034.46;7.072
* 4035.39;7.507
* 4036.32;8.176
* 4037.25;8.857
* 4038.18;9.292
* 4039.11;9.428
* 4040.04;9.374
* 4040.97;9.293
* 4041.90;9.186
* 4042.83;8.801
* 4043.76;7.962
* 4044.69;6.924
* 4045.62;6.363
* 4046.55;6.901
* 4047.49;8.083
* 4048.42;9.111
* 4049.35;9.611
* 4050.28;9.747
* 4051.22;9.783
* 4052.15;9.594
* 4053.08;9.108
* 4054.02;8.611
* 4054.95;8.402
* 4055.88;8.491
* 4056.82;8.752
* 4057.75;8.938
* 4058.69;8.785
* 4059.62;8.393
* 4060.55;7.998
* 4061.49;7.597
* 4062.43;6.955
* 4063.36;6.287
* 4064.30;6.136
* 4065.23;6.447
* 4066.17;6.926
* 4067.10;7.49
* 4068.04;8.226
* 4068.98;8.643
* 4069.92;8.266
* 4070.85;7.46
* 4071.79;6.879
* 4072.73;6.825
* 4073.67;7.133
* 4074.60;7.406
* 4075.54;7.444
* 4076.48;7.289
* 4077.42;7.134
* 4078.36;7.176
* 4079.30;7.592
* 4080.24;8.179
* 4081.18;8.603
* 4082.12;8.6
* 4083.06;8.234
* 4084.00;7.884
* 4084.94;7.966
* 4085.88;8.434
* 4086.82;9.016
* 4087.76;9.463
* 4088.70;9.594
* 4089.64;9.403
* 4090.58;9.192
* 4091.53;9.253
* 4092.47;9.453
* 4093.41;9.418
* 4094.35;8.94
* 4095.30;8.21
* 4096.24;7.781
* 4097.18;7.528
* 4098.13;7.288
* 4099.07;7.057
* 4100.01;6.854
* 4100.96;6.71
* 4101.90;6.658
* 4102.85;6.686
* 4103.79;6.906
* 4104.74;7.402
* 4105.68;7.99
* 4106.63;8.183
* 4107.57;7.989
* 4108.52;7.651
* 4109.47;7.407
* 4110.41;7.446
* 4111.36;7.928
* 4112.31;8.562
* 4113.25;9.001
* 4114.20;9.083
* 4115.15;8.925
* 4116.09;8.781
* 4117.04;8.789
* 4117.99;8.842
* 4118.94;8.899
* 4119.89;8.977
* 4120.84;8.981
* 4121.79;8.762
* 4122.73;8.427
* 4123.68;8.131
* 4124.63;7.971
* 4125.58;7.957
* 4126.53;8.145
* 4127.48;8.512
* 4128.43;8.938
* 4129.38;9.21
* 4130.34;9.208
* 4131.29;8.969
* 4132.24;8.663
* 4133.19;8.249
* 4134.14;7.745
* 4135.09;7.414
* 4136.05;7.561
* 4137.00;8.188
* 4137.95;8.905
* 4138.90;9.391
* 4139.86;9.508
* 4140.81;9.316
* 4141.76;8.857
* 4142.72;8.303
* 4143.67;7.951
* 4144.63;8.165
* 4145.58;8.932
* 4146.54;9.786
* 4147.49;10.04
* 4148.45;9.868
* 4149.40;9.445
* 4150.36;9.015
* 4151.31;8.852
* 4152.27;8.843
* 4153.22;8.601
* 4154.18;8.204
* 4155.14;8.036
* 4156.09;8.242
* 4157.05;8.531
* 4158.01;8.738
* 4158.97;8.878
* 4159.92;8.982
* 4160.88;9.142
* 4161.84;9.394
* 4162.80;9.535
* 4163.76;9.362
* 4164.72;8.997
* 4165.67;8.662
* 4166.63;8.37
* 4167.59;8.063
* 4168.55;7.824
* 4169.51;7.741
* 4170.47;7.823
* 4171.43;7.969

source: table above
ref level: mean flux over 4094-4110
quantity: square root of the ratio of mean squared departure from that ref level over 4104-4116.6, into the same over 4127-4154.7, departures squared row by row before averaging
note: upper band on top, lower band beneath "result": 1.6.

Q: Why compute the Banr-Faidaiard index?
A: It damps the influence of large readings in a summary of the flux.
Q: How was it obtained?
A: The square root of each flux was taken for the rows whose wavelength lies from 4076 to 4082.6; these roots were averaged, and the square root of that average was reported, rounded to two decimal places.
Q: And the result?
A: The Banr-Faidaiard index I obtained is 1.67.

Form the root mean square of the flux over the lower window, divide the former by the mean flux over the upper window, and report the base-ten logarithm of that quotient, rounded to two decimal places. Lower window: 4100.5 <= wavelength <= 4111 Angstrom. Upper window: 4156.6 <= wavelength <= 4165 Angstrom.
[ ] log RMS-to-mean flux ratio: -0.09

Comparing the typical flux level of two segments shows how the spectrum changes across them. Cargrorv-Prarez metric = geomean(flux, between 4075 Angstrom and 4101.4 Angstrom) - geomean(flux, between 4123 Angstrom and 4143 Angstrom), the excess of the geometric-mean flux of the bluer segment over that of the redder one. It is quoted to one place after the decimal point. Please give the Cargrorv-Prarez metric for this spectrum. -0.4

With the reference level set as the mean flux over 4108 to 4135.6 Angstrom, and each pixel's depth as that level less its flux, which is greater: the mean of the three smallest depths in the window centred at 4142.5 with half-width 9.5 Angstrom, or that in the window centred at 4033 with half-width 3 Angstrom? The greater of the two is 1.2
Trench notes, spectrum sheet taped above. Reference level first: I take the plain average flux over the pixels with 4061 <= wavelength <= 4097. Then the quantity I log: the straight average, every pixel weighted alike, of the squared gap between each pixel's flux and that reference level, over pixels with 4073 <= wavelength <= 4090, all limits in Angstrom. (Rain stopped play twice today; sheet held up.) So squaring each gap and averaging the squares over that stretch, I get 0.69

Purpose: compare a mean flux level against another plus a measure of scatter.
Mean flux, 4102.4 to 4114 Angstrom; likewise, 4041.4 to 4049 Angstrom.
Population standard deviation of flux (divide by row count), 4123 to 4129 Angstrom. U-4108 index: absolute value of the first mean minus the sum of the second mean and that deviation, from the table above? 0.50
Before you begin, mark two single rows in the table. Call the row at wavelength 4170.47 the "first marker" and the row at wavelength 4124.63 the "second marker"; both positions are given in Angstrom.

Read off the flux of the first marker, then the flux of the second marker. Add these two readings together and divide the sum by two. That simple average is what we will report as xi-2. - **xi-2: 7.90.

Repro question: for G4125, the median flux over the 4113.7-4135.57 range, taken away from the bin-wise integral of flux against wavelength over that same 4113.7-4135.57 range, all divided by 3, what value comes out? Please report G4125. 60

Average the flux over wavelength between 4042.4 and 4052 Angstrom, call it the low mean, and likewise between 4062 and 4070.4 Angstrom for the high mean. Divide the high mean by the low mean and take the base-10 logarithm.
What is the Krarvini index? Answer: -0.06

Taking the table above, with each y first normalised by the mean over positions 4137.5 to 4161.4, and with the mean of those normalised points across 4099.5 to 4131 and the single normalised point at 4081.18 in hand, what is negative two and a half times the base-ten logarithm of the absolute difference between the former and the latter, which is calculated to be 3.3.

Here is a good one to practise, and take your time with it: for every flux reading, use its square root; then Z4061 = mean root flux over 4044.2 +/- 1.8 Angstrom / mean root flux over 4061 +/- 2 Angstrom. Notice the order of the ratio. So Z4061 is 0.98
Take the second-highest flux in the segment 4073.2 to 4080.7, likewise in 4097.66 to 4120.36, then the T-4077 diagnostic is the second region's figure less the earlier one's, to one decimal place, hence 1.4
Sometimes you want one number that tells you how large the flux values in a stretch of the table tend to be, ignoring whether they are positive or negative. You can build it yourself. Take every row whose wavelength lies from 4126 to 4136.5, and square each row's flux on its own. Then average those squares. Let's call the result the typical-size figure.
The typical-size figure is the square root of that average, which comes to 8.4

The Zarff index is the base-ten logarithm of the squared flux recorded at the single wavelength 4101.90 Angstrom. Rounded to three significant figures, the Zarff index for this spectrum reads 1.65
